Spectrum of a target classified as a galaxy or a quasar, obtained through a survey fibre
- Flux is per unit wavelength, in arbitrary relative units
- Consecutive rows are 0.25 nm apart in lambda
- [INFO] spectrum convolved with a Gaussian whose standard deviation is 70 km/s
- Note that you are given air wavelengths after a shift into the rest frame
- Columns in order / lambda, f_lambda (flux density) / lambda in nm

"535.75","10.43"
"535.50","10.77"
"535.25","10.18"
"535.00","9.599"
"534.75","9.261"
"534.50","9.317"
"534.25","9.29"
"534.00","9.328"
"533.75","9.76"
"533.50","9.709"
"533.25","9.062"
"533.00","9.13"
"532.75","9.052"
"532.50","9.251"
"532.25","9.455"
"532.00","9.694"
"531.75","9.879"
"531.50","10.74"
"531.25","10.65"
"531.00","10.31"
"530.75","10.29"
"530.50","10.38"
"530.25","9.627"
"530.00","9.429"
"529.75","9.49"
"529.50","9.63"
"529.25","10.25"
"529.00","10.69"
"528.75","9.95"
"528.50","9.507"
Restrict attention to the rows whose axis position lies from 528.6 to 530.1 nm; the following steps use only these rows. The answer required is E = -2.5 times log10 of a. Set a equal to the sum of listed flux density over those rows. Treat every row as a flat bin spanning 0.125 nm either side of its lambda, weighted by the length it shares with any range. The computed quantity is -4.4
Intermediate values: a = 59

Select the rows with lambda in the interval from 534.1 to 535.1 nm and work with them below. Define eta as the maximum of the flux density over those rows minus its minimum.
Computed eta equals 0.3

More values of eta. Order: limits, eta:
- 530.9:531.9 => 0.9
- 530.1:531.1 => 0.8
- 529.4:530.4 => 0.2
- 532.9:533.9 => 0.7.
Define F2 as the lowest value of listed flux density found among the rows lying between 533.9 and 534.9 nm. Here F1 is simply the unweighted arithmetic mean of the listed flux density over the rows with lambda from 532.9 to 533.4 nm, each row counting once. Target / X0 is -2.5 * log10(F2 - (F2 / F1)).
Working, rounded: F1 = 9.10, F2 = 9.261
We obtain -2.29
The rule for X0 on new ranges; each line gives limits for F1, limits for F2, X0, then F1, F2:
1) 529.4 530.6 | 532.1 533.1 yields -2.27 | 9.71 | 9.052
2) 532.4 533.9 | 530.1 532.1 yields -2.34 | 9.33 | 9.627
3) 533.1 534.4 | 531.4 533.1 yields -2.27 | 9.43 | 9.052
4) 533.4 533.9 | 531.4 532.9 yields -2.27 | 9.73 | 9.052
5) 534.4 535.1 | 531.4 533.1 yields -2.27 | 9.39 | 9.052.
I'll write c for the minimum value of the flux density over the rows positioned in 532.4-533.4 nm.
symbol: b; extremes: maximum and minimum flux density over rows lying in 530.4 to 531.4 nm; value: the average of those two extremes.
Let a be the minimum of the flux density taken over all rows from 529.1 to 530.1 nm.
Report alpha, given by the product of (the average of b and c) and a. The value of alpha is 92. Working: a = 9.429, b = 10.5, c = 9.052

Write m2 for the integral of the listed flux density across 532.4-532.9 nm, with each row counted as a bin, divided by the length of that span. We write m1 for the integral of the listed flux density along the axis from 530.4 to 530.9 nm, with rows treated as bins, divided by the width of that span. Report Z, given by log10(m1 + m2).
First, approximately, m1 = 10.3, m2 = 9.1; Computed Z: 1.29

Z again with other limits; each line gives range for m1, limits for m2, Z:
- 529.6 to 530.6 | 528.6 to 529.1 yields 1.30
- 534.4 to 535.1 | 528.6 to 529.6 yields 1.29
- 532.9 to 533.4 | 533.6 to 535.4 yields 1.27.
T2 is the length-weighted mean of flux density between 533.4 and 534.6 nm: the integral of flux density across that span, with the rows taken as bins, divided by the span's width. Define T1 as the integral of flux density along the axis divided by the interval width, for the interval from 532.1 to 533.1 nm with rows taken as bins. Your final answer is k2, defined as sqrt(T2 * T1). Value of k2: 9.4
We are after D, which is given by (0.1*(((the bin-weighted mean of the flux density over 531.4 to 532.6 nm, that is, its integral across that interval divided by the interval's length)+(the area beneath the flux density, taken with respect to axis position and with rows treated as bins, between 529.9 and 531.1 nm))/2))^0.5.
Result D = 1.04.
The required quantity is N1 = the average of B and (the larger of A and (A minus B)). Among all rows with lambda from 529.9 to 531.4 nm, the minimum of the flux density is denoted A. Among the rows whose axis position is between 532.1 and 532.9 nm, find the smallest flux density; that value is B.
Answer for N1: 9.24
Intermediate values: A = 9.429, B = 9.052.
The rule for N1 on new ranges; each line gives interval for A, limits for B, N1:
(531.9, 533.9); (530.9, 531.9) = 9.47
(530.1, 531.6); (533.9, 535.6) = 9.44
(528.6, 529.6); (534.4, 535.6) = 9.45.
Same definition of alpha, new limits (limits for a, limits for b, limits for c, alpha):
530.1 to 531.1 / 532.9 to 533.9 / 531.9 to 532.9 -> 89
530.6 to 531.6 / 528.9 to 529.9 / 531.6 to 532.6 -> 100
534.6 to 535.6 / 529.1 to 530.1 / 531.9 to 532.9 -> 87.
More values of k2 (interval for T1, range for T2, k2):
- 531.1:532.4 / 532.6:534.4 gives 9.7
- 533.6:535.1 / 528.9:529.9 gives 9.7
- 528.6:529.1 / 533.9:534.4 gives 9.8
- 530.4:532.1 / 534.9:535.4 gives 10.1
